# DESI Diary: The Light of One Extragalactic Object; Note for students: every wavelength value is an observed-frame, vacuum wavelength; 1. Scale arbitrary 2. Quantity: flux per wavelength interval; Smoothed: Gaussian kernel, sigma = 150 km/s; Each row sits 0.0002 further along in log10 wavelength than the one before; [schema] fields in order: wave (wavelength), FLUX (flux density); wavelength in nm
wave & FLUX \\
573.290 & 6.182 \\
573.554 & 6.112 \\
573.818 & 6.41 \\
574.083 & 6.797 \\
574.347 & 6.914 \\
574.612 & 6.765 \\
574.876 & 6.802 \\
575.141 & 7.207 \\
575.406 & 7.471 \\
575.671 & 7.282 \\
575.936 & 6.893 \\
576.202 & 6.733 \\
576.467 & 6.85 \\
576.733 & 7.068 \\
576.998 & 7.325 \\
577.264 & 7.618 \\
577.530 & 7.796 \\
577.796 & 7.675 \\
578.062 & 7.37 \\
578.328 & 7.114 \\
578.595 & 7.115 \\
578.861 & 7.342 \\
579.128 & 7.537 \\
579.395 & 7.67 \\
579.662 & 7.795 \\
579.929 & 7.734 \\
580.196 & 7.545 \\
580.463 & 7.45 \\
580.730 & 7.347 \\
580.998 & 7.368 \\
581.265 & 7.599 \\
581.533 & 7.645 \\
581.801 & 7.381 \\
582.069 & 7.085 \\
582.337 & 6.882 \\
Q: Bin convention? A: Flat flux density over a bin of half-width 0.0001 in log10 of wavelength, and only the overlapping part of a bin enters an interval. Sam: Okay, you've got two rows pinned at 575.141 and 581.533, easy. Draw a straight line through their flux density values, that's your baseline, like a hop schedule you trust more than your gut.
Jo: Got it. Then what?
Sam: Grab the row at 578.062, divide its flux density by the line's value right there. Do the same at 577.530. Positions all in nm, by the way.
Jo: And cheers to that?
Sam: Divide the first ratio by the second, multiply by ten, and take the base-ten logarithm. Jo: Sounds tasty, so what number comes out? 0.97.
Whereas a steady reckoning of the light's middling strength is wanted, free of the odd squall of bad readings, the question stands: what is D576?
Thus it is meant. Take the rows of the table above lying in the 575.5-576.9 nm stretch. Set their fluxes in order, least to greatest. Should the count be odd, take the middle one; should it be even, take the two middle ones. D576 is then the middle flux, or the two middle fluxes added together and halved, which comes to 6.89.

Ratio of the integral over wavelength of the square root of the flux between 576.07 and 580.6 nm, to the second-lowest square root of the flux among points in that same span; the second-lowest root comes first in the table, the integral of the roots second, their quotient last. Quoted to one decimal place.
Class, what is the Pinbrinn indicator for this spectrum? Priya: 4.7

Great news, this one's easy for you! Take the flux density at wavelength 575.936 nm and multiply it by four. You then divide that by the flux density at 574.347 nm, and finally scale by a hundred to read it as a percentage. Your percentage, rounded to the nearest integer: 399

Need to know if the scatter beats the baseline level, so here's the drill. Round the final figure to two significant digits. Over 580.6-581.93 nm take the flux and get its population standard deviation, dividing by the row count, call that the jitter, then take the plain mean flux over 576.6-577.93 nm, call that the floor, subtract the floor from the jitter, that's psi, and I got -7.4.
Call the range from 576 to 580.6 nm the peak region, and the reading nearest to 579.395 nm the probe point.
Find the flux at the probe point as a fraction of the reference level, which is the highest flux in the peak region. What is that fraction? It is 0.984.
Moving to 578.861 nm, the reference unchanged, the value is 0.942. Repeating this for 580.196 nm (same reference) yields 0.968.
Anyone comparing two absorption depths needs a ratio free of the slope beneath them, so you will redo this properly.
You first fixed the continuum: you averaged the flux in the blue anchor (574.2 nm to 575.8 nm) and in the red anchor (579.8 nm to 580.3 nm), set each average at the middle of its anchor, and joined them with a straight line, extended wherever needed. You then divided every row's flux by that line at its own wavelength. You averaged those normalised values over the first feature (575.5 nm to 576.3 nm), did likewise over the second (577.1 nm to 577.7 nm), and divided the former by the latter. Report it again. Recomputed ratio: 0.93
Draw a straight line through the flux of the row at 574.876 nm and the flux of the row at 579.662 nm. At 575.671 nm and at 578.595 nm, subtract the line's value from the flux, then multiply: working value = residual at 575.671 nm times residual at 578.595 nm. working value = -0.14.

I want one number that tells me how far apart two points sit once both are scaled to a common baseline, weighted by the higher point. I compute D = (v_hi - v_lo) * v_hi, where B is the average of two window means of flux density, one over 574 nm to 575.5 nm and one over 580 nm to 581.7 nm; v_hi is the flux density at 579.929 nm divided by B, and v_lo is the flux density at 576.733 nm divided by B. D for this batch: 0.10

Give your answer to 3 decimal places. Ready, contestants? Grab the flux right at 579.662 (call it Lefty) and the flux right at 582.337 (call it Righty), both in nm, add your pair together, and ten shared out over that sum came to 0.681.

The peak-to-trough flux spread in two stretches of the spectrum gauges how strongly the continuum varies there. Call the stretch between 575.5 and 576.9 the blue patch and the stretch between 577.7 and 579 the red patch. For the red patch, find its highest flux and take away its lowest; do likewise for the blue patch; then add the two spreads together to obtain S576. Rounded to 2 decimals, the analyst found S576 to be 1.11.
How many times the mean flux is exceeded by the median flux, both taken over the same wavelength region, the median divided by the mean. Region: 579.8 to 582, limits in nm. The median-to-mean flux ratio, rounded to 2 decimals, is 1.00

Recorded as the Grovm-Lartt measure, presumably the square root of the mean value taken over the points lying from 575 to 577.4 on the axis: 2.68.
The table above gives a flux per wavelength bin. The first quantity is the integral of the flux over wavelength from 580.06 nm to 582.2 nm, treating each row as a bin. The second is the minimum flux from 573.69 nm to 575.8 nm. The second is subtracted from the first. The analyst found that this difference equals 9.49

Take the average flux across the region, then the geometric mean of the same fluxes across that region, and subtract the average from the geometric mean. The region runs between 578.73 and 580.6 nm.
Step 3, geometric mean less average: -0.0015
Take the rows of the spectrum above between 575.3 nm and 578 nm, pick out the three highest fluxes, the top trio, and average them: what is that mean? 7.70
